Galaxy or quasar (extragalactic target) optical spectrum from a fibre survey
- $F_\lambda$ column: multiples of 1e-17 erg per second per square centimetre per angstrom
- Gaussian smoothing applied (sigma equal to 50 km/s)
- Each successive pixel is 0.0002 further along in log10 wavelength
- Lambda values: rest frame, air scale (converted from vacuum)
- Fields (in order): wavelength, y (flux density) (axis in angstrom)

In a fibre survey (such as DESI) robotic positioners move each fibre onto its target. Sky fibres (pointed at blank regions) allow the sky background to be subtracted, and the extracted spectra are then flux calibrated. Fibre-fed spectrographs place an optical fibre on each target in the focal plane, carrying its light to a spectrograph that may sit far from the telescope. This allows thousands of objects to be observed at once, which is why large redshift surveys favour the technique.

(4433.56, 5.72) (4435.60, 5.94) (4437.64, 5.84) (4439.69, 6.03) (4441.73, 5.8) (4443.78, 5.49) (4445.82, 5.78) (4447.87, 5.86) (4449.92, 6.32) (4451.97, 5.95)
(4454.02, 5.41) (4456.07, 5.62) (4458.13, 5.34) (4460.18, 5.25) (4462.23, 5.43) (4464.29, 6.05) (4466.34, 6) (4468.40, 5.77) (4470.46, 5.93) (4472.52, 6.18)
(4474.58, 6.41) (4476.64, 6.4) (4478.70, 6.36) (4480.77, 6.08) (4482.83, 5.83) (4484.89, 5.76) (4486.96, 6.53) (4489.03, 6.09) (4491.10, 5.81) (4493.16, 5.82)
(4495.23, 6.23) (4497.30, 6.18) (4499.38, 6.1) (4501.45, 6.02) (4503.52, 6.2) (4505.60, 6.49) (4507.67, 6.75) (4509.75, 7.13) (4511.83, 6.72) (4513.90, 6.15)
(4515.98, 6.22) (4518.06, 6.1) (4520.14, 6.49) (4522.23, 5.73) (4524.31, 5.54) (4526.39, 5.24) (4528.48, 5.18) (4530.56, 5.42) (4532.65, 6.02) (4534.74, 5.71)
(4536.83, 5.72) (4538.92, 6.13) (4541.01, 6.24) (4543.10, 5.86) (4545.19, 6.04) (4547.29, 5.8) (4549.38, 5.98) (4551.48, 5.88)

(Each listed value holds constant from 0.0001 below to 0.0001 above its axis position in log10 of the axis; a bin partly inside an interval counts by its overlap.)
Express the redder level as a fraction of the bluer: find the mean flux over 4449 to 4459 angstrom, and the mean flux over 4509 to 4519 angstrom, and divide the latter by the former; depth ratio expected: 1.13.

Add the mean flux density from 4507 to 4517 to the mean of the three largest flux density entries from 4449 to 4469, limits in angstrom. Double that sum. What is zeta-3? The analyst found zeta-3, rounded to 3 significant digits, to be 25.4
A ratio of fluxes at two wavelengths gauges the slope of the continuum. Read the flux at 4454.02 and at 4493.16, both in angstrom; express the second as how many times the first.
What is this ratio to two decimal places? 1.08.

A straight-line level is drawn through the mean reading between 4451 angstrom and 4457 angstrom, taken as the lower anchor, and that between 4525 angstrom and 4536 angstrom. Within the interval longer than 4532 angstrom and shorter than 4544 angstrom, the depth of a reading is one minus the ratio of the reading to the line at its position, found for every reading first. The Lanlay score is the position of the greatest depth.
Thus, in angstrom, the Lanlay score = 4534.74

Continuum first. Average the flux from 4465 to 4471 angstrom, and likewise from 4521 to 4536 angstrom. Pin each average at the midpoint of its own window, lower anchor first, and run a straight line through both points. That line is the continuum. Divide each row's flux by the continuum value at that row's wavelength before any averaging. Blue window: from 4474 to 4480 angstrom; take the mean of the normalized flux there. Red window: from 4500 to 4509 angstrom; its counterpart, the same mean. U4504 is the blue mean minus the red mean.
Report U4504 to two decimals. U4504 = -0.03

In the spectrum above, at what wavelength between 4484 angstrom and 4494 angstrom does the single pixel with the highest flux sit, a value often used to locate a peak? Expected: 4486.96 angstrom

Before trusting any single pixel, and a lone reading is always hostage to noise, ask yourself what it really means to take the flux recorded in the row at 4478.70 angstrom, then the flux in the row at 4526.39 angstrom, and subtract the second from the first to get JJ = 1.1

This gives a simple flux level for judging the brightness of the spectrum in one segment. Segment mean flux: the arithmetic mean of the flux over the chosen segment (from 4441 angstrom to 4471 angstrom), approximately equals 5.7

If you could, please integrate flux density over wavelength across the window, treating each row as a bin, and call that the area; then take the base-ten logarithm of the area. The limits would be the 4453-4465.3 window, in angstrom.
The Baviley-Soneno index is 1.83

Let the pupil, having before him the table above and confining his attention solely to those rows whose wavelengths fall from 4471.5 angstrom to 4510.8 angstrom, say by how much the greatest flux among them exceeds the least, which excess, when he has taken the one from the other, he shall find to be 1.4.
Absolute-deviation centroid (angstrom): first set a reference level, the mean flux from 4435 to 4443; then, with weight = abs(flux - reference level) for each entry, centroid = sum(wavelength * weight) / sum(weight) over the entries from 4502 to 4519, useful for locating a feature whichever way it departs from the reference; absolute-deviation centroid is 4509.8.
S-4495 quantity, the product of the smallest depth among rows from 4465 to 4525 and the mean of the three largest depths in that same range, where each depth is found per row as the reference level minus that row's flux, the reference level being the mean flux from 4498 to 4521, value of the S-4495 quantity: -0.53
